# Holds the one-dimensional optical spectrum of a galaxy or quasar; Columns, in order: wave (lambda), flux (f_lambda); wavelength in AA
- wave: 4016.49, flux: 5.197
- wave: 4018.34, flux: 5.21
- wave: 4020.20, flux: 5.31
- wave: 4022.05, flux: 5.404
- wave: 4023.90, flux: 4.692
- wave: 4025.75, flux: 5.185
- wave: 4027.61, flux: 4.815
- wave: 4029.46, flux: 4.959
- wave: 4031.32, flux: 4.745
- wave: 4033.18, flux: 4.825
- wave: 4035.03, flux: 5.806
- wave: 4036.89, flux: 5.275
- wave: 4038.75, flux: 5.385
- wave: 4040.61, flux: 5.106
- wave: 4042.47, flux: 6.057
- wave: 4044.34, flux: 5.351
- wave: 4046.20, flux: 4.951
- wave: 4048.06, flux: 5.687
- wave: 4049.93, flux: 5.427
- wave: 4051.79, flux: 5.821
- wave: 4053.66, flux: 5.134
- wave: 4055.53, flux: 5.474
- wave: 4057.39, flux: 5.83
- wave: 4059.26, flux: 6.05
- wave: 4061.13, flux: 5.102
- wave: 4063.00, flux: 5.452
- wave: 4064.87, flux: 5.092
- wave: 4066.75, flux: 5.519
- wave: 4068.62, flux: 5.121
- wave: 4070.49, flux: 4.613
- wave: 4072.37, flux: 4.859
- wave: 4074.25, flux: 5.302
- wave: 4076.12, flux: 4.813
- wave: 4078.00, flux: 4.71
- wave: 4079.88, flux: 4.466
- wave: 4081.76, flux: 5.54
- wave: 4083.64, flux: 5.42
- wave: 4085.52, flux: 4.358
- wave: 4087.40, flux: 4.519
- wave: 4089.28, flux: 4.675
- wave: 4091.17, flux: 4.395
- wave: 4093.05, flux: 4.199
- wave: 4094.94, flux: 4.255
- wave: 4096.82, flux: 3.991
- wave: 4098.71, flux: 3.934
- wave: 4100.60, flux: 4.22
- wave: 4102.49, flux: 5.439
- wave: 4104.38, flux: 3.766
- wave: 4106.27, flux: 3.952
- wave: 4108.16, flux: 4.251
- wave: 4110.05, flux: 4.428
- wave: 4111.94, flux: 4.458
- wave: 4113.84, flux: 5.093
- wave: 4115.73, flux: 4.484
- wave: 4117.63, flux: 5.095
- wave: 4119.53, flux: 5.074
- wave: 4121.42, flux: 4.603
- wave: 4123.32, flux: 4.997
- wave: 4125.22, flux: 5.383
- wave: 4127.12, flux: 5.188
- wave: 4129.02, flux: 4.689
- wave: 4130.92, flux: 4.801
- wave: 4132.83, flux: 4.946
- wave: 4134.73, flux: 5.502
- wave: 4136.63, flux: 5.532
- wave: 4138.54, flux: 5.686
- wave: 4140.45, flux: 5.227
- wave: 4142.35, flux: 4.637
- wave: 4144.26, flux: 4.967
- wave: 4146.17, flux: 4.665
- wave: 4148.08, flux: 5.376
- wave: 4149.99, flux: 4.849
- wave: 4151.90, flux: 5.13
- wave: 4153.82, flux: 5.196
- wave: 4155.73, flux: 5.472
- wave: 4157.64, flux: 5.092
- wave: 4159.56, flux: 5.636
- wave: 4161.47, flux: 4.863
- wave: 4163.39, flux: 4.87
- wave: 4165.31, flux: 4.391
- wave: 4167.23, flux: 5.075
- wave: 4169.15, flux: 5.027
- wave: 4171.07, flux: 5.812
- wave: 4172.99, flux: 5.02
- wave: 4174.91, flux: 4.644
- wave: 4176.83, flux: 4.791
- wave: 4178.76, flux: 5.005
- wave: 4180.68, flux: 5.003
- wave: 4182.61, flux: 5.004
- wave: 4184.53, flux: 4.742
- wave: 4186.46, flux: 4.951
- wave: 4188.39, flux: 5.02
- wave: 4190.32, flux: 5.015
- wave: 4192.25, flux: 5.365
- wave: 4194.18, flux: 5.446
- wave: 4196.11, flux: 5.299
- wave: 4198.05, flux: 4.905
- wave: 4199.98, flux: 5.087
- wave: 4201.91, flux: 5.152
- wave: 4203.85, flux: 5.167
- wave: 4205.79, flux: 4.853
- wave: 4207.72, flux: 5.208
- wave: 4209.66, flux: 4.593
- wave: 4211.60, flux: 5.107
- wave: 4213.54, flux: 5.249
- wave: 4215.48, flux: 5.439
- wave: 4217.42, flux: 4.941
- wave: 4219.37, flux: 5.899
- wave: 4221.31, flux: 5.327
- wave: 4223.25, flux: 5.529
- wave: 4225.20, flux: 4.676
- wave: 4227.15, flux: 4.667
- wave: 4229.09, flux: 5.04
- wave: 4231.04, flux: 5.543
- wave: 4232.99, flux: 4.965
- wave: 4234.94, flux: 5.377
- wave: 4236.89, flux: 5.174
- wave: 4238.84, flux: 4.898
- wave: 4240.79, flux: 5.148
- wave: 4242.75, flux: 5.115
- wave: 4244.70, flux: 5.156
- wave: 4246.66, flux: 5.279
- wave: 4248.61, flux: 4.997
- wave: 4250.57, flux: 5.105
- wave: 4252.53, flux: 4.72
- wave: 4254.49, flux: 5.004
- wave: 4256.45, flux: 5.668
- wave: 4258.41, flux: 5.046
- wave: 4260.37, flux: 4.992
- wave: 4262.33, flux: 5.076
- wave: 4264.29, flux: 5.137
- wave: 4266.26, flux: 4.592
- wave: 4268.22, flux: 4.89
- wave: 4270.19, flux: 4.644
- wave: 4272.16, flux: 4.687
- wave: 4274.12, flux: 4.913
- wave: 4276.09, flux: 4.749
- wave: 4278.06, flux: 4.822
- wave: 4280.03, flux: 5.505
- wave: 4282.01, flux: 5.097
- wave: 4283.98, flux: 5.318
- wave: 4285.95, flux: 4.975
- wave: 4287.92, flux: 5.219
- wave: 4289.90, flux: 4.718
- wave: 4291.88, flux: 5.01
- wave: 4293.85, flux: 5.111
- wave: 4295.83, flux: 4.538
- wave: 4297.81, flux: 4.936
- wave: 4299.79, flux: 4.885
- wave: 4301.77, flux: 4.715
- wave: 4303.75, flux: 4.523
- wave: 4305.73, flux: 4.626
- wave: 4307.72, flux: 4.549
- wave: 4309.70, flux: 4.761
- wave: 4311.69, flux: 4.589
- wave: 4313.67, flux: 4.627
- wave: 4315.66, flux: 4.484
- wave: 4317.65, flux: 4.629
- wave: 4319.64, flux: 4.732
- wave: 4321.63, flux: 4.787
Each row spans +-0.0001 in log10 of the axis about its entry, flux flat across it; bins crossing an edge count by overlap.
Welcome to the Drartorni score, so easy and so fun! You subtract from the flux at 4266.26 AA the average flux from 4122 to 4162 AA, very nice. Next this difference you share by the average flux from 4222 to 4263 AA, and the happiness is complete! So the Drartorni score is -0.106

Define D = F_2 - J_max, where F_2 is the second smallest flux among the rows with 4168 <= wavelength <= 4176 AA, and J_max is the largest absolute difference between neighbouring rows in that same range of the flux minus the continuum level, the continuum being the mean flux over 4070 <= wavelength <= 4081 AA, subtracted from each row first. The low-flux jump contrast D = 4.2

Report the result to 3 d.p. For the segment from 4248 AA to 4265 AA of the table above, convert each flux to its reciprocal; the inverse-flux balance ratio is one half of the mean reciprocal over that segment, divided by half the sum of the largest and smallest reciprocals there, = 0.508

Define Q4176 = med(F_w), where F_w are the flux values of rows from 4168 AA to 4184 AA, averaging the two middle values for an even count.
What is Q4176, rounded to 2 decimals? 5.00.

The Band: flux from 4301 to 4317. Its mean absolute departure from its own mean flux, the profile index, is 0.07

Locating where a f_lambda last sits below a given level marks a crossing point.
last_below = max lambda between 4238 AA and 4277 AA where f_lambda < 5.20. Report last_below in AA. 4276.09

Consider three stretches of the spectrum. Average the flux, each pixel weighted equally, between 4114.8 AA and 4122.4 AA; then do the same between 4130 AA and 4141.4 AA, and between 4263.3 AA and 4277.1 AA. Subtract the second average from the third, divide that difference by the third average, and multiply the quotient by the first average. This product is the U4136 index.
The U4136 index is -0.48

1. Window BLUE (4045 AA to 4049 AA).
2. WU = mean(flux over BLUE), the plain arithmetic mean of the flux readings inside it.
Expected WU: 5.32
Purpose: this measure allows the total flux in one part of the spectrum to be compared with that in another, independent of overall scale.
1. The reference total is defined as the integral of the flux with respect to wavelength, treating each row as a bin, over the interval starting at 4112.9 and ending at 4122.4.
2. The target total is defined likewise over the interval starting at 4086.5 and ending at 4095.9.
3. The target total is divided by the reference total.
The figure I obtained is 0.90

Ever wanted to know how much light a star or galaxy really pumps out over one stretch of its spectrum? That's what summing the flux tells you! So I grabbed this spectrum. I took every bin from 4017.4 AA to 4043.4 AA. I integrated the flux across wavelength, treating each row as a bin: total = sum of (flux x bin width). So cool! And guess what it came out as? 135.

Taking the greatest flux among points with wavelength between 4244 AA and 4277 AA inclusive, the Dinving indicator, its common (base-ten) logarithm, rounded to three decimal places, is 0.753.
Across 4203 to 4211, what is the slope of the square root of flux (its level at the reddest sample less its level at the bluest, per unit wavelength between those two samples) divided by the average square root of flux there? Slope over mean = -0.010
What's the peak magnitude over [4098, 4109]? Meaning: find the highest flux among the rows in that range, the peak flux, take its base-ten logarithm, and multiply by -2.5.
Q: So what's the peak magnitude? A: -1.84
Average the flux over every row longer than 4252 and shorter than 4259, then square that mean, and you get 26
